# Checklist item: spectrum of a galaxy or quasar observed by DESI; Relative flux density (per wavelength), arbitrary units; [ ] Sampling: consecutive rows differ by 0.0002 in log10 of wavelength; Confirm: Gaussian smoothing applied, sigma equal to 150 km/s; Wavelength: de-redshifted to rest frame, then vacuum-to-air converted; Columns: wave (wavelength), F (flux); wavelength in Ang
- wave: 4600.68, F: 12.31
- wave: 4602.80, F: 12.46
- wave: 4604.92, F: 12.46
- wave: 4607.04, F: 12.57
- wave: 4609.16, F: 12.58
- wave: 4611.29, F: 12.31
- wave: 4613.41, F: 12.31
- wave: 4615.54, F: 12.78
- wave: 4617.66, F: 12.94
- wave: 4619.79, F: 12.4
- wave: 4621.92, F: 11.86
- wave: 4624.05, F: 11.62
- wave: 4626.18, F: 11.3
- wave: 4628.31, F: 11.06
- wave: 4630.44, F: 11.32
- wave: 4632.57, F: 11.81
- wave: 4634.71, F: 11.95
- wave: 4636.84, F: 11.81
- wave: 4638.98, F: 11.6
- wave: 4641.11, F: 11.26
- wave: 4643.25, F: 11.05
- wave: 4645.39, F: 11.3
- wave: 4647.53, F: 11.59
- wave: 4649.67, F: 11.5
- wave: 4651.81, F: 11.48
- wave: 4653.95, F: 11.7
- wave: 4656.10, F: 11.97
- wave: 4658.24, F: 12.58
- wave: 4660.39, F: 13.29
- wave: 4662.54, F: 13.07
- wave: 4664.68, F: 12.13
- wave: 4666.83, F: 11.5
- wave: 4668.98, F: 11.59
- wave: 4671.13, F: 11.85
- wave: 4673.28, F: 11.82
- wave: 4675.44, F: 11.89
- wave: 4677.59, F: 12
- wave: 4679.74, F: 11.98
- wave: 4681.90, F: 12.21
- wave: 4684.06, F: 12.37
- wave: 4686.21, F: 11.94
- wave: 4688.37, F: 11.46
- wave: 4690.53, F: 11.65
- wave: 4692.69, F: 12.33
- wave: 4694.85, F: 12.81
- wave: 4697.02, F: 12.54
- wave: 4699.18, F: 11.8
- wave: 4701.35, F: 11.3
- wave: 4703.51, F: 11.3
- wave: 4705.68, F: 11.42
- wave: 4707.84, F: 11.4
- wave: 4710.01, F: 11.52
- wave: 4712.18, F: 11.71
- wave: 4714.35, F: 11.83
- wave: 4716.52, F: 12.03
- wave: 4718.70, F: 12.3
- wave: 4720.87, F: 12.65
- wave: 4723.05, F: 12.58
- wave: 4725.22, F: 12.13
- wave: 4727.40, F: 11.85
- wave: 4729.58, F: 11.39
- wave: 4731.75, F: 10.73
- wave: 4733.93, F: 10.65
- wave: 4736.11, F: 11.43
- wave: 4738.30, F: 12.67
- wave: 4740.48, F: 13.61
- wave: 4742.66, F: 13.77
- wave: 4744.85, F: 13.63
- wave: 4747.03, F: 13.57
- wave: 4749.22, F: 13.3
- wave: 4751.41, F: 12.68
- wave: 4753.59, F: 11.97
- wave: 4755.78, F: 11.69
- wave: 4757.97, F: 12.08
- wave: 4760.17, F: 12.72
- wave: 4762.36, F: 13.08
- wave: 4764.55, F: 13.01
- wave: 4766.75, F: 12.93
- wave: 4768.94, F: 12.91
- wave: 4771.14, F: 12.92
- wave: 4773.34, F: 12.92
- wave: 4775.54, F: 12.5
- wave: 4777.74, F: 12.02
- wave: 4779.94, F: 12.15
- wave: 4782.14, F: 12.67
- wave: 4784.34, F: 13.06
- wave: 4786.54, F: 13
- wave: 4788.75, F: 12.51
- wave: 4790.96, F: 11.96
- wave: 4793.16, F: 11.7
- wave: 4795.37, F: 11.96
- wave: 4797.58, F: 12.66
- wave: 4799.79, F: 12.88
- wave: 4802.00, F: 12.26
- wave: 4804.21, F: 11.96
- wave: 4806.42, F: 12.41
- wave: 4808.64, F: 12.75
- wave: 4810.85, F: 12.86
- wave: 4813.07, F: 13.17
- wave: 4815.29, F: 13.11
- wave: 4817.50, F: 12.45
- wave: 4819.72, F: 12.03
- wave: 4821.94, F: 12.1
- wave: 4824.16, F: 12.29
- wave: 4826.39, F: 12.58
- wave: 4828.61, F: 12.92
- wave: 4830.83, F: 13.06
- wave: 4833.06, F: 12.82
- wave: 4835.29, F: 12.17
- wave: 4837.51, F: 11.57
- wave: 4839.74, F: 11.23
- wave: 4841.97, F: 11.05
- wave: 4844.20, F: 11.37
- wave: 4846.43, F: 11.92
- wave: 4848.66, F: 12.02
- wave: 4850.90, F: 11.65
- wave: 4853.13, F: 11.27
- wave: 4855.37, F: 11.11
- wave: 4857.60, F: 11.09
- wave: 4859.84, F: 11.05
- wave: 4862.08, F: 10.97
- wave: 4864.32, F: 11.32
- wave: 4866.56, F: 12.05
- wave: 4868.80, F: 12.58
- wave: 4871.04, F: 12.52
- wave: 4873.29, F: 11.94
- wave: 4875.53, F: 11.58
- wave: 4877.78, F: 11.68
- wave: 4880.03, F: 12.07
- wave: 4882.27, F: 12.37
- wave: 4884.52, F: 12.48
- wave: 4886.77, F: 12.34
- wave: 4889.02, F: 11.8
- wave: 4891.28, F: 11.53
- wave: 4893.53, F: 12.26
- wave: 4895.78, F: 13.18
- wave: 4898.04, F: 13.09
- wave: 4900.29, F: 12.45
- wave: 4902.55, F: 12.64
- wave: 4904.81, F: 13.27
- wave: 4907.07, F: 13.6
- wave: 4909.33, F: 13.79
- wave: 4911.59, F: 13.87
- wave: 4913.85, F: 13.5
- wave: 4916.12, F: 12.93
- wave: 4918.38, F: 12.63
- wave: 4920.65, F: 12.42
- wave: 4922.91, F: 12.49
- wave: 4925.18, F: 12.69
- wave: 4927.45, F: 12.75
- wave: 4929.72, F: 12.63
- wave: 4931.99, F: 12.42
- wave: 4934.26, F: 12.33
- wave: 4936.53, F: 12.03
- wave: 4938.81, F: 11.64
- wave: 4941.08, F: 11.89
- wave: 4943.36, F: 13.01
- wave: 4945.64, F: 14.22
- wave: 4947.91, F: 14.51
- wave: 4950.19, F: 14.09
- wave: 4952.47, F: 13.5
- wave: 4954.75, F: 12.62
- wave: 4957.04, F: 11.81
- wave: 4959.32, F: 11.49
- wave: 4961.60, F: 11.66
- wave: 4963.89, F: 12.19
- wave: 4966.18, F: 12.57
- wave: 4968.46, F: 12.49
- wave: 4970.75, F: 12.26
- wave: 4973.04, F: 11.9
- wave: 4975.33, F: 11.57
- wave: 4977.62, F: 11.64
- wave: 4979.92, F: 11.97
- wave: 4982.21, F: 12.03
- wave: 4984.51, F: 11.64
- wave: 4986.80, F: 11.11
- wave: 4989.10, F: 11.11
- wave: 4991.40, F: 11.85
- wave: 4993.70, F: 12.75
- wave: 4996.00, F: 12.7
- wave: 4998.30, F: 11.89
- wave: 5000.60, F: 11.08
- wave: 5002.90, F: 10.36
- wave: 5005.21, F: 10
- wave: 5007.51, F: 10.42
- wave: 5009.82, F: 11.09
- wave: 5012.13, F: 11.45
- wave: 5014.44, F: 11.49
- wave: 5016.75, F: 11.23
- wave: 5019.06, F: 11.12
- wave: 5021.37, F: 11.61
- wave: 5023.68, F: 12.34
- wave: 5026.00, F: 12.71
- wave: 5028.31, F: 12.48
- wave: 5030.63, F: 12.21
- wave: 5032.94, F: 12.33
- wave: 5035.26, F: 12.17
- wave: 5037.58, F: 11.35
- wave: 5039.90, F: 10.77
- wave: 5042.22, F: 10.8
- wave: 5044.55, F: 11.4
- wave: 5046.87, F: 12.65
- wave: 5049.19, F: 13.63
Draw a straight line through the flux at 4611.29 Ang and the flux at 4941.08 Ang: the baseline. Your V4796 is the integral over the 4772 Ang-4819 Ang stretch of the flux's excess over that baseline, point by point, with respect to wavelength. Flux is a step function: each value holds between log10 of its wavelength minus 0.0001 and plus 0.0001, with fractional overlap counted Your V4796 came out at 21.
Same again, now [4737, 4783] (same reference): 31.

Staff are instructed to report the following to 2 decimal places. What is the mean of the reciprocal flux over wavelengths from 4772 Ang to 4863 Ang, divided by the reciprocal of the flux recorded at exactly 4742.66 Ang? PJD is 1.13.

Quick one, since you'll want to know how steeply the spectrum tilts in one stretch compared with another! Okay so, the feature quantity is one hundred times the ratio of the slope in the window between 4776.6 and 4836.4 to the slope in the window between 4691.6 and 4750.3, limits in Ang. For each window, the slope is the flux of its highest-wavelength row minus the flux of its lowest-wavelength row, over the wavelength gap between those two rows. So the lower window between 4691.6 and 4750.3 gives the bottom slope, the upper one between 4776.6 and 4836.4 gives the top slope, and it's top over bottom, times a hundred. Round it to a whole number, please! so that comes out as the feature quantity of 15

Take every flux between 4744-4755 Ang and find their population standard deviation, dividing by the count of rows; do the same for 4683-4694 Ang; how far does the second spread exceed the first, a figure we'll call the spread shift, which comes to -0.27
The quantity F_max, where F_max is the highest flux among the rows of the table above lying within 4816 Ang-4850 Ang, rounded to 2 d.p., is 13.06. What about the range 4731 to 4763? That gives 13.77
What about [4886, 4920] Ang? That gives 13.87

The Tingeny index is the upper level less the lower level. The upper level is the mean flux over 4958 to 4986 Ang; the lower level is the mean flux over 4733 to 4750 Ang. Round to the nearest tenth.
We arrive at -0.9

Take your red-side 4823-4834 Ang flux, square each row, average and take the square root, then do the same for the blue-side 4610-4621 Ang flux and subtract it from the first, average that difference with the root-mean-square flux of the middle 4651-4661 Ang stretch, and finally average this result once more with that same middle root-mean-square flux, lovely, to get 9.21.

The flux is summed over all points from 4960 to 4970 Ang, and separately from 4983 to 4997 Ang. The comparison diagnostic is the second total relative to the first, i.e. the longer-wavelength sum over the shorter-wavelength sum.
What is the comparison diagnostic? 1.5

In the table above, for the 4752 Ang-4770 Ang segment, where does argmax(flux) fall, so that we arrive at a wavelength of 4762.36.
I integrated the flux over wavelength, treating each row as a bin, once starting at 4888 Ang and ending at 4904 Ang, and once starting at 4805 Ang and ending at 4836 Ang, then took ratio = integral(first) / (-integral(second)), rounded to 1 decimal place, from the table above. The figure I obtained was -0.5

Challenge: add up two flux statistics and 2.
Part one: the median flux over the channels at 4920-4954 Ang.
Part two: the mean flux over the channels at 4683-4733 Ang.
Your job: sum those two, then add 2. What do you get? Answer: 26.5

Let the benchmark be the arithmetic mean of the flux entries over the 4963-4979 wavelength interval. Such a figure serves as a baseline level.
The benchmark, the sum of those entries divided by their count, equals 12.1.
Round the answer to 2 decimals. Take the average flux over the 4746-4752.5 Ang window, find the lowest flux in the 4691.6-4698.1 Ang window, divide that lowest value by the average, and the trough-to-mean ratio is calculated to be 0.94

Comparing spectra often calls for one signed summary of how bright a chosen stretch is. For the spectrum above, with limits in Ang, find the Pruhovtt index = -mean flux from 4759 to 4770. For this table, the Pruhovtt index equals -12.9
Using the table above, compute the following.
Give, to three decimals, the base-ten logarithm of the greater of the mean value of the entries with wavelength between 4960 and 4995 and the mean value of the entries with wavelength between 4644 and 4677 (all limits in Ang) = 1.077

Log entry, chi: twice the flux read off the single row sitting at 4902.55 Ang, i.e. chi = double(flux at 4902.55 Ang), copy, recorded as 25.3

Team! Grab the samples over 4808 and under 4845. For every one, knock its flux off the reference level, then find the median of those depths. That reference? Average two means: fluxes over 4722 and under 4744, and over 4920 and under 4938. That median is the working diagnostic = -0.17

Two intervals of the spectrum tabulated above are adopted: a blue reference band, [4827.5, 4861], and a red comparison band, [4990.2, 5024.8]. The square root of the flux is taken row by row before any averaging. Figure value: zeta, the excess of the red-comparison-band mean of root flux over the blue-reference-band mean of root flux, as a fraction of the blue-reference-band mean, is -0.01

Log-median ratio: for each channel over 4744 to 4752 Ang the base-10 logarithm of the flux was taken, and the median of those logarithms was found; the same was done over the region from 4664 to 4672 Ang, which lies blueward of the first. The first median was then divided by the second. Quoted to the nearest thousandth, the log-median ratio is 1.055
